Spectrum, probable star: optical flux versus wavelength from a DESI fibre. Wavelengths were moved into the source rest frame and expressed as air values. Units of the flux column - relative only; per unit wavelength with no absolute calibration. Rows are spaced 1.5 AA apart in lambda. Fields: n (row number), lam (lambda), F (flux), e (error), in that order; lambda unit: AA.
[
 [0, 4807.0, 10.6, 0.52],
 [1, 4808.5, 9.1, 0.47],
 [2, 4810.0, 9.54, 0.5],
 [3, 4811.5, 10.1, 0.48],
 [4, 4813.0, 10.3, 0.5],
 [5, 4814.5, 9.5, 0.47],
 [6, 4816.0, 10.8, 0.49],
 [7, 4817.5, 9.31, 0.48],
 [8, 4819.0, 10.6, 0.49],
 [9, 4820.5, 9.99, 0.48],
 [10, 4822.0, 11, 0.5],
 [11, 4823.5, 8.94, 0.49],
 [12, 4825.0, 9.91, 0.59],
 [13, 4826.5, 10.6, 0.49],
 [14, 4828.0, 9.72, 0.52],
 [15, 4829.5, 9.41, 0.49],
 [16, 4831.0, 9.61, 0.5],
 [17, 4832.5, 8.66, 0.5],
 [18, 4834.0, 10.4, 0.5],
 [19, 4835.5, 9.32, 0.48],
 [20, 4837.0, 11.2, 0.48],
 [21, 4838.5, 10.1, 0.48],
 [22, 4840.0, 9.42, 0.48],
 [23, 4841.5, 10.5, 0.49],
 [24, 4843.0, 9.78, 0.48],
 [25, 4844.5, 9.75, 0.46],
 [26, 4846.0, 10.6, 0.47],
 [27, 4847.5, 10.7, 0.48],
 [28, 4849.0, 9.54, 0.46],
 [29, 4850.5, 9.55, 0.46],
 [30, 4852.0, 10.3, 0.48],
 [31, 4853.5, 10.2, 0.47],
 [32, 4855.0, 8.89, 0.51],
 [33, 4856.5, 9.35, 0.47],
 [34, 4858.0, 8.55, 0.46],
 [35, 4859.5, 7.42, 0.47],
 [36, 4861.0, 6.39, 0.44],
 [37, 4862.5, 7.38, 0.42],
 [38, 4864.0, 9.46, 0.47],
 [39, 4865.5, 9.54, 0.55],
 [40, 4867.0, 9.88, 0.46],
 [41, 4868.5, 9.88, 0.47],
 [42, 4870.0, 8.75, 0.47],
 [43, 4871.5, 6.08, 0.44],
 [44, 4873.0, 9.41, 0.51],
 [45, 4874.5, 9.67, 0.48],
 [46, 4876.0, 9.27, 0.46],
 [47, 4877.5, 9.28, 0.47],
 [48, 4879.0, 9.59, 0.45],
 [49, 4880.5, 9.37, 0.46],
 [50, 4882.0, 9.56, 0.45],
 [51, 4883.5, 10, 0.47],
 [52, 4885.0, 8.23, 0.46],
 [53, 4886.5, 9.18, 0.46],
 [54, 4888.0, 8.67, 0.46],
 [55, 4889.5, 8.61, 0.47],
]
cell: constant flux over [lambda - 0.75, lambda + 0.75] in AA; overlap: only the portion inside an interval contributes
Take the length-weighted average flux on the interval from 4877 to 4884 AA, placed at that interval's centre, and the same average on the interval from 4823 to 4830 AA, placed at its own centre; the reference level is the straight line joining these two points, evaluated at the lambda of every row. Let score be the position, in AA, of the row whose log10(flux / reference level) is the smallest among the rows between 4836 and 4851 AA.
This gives 4840.0 AA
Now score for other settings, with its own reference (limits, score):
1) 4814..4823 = 4817.5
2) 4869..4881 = 4871.5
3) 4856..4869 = 4861.0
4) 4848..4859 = 4858.0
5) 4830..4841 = 4832.5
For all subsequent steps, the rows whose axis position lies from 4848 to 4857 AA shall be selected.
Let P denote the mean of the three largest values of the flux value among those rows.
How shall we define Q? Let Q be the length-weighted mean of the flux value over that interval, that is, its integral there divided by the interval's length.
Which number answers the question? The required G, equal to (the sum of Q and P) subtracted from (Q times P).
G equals 77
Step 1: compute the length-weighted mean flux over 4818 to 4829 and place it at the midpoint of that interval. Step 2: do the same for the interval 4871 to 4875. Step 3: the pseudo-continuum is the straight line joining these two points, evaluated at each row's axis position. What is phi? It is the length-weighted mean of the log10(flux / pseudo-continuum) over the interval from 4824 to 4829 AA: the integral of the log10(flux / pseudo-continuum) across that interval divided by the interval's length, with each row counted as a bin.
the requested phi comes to 0.000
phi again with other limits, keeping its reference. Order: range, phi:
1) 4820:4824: -0.005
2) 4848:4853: 0.030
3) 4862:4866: 0.002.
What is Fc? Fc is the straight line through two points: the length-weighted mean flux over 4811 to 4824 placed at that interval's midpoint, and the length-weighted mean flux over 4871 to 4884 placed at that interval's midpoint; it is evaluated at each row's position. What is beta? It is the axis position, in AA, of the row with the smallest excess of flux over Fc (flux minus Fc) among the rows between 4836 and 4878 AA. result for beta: 4871.5 AA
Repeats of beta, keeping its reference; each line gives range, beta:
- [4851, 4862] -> 4861.0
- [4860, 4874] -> 4871.5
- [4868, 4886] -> 4871.5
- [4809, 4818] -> 4817.5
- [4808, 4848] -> 4832.5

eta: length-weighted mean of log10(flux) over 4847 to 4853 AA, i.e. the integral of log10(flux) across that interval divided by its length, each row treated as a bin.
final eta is 1.00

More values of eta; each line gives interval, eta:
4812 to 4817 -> 1.01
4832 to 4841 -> 0.99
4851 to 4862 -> 0.94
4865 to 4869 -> 0.99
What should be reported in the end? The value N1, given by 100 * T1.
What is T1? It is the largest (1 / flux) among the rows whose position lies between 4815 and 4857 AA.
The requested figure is 11.5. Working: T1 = 0.115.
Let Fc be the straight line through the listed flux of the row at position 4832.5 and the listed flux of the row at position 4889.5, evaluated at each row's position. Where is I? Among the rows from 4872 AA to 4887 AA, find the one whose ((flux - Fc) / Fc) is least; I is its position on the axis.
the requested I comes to 4885.0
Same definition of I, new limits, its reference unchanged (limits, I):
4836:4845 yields 4840.0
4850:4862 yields 4861.0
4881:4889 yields 4885.0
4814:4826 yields 4823.5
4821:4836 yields 4832.5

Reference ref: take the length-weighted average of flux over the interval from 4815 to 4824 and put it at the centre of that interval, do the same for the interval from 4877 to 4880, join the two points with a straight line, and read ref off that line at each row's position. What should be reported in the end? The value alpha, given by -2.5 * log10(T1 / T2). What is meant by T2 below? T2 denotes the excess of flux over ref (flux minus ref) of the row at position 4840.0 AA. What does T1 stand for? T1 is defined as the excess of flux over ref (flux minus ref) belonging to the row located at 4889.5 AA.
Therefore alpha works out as -0.5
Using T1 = -0.7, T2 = -0.47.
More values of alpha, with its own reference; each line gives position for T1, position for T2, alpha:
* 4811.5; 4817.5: 2.2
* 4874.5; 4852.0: 1.2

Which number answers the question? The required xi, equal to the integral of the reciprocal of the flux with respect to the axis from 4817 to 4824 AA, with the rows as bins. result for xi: 0.70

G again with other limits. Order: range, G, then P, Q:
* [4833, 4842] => 87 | 10.7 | 10.11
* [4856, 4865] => 57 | 9.1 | 8.10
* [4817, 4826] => 85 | 10.5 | 9.99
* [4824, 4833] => 78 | 10.1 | 9.66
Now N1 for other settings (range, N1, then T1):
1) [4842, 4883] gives 16.4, 0.164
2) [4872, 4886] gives 12.2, 0.122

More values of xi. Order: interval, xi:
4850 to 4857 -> 0.73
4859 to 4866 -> 0.90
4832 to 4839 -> 0.71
